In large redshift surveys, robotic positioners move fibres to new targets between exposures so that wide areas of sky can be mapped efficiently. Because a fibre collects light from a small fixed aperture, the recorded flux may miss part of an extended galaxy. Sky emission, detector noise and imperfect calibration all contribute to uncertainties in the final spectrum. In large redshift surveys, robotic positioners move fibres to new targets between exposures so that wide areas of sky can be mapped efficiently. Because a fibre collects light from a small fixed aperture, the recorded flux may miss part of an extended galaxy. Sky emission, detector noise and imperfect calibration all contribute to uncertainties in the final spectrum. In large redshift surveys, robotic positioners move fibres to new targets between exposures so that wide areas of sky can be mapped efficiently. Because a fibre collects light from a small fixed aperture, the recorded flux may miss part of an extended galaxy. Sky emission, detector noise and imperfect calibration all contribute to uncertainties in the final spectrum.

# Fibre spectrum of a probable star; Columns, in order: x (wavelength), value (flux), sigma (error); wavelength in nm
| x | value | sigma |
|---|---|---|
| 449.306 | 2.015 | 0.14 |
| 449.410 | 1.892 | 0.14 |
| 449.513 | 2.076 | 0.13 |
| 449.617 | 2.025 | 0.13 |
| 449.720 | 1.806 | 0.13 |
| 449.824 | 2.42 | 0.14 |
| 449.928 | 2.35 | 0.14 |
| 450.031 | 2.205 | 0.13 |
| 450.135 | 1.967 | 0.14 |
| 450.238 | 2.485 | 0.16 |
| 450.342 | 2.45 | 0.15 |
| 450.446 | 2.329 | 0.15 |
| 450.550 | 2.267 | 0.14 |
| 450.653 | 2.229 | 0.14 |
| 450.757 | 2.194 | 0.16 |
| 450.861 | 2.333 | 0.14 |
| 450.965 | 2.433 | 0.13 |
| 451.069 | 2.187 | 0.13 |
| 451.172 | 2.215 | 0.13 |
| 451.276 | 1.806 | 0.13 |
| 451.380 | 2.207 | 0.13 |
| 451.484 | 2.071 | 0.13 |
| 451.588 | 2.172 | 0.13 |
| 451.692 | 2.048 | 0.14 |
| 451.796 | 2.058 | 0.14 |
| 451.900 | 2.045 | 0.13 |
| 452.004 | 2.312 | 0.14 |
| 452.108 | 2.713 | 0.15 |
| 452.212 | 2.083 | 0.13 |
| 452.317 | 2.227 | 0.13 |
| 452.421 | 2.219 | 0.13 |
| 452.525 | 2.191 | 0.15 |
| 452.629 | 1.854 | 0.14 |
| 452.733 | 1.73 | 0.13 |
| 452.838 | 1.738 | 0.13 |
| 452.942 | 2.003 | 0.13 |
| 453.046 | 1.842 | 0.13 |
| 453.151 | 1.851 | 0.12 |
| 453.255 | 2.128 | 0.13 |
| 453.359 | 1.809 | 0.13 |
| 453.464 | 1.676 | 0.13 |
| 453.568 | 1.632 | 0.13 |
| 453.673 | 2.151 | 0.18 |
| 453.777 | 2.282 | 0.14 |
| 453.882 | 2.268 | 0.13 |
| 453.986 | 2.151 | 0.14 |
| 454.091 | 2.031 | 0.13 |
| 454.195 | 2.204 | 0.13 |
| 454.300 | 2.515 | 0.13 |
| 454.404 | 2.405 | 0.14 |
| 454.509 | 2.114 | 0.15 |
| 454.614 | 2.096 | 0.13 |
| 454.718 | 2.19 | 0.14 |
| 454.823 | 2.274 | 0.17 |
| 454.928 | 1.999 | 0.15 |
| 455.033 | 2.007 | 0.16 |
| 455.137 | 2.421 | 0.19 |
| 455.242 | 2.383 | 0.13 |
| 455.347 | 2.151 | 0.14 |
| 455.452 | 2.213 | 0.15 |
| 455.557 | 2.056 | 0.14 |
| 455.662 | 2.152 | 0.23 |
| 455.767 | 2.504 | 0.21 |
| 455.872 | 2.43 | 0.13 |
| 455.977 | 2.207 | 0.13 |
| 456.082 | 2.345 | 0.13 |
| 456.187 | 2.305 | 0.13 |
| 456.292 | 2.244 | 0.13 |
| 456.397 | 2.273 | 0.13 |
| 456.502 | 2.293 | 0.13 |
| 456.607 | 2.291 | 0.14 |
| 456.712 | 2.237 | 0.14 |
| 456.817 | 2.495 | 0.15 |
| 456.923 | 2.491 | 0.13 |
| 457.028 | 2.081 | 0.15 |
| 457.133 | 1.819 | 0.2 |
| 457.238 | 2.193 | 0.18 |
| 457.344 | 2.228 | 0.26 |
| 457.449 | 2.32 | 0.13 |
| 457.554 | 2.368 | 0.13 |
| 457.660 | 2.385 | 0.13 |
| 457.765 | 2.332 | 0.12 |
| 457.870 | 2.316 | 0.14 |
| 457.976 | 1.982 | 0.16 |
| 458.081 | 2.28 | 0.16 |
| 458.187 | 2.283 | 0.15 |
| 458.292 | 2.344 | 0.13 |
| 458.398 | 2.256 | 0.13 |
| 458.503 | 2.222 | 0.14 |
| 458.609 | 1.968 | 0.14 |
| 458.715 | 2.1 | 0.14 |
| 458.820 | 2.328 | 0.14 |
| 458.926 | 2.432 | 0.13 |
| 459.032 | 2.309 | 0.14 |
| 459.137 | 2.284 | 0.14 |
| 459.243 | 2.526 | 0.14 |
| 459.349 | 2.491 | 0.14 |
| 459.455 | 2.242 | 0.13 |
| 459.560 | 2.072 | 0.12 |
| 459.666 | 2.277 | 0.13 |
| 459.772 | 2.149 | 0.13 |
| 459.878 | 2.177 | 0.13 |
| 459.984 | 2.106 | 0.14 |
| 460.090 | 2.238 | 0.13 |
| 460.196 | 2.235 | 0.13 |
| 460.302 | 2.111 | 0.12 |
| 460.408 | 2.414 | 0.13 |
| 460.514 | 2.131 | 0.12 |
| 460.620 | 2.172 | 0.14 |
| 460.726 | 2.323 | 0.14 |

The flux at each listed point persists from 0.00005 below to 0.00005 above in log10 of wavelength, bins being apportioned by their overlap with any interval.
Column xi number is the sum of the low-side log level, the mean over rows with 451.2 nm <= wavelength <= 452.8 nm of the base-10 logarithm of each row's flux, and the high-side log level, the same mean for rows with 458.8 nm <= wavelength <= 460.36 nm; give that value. 0.677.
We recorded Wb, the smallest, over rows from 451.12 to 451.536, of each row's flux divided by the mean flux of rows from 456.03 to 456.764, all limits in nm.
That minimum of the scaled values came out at 0.79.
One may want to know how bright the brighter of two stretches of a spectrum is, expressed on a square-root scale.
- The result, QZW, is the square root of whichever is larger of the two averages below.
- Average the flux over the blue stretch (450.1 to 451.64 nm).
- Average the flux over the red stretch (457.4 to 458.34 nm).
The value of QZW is 1.51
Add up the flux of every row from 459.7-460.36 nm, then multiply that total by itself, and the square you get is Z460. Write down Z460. 169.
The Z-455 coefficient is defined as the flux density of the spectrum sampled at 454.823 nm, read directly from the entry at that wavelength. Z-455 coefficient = 2.274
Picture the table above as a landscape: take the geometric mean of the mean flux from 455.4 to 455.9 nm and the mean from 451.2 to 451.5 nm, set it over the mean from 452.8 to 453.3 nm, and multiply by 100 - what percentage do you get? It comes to 112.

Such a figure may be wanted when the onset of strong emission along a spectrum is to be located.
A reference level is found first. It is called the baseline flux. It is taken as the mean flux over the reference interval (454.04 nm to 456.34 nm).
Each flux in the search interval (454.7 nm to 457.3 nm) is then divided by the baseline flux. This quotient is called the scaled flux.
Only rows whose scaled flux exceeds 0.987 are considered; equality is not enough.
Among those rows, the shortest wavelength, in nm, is 454.823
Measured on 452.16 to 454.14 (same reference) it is 452.317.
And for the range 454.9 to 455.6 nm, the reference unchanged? 455.137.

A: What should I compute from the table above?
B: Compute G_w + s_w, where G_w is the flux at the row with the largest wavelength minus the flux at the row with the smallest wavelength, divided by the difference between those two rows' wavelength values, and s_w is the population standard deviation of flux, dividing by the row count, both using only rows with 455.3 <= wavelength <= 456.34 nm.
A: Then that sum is 0.2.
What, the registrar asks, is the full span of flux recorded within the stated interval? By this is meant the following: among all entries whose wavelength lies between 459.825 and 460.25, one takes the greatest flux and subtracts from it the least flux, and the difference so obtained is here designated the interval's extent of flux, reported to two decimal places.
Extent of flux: 0.13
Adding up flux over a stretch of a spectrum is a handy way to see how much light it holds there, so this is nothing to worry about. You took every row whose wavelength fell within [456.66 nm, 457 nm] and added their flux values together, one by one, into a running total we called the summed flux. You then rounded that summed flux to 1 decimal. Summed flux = 7.2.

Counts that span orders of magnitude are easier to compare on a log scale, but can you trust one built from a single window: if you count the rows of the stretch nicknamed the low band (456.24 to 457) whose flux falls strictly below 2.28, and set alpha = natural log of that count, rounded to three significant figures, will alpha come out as 1.10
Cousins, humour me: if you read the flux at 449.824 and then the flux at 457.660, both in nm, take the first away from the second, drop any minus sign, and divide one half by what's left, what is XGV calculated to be 14.3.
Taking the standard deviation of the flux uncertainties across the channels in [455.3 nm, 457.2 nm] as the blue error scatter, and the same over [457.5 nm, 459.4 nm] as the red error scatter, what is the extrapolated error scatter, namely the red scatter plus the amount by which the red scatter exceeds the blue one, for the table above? -0.01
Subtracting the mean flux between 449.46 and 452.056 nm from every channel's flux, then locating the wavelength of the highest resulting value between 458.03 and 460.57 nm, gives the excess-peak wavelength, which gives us 459.243 nm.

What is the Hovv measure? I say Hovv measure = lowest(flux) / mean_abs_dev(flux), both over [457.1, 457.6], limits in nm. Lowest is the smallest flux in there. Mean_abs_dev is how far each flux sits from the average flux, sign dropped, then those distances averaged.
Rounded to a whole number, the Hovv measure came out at 12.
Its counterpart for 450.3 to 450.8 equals 29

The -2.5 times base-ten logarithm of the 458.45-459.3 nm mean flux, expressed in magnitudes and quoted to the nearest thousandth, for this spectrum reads -0.891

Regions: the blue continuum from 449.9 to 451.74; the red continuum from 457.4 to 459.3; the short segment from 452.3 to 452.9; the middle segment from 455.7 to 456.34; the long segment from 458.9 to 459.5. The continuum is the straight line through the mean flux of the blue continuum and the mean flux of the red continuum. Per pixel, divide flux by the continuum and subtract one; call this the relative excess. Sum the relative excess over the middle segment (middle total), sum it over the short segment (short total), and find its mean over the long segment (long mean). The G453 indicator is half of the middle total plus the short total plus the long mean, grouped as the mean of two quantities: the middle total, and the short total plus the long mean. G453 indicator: -0.20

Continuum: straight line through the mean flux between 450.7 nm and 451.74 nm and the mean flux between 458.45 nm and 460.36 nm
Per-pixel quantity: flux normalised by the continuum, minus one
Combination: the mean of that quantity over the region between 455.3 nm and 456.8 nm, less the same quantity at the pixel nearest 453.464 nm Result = 0.26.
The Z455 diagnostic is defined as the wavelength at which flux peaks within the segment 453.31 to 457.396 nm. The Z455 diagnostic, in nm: 454.300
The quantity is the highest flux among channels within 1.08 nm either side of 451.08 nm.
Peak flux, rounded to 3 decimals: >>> 2.713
